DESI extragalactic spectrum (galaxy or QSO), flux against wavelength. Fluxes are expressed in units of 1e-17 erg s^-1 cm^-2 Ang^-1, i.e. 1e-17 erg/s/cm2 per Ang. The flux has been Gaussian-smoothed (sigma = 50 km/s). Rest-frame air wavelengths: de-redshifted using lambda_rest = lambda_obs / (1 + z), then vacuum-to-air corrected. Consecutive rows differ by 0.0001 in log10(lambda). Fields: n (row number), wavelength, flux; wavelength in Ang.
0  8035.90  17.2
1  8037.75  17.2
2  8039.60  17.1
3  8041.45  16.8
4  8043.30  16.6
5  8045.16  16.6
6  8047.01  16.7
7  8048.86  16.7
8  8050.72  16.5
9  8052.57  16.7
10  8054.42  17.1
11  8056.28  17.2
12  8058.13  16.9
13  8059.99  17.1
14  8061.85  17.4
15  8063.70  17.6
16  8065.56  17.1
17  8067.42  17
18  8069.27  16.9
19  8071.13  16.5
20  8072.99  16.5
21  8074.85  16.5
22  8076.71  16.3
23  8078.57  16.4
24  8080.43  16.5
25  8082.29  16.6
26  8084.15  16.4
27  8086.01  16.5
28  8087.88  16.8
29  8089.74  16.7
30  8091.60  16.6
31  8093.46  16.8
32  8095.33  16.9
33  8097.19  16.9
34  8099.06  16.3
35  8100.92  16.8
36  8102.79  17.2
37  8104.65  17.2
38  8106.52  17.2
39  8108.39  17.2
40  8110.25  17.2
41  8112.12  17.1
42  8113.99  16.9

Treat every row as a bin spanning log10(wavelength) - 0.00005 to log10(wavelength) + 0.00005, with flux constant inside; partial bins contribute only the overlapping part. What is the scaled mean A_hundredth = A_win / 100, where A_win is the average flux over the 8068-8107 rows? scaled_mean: 0.167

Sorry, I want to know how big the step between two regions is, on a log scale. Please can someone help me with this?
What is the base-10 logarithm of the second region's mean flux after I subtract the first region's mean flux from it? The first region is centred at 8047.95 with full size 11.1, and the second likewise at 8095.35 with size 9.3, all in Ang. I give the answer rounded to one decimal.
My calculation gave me -1.2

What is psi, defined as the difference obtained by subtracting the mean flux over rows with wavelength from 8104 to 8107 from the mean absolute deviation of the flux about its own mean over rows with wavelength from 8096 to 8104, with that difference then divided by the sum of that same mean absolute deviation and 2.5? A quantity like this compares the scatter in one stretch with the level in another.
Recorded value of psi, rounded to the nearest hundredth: -6.16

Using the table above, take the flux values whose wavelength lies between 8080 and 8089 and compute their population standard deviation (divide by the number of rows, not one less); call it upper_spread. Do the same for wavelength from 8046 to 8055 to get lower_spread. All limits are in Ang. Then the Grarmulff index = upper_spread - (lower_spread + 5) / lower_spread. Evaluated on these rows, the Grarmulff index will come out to -26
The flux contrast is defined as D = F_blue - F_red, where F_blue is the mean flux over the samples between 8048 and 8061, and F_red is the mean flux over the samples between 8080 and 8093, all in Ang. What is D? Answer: 0.3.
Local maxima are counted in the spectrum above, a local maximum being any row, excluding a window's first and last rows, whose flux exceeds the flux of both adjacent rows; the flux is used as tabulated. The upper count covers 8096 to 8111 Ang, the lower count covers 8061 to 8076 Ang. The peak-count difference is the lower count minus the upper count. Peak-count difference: 1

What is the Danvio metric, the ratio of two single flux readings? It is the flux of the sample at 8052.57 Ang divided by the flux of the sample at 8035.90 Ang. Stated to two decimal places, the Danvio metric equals 0.97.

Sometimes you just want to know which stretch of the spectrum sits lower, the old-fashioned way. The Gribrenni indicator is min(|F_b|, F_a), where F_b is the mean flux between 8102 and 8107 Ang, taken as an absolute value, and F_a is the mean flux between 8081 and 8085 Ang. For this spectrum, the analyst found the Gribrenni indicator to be 16.5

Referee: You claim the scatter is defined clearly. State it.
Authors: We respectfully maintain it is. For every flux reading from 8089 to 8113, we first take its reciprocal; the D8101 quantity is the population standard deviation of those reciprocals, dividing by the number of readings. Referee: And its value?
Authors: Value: 0.0010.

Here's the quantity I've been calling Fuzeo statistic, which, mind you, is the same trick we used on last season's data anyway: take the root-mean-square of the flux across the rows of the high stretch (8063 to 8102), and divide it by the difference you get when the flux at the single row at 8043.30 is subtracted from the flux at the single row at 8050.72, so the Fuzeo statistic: -167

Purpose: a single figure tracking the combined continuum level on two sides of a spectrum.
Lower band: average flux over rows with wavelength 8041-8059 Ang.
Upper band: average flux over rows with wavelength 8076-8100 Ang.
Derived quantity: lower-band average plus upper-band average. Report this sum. 33.4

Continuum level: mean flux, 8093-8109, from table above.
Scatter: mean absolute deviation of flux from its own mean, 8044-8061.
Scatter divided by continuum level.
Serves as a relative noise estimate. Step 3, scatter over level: 0.013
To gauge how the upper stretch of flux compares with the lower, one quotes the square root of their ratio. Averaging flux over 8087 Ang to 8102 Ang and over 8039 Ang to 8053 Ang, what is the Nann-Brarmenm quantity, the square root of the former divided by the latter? 1.00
